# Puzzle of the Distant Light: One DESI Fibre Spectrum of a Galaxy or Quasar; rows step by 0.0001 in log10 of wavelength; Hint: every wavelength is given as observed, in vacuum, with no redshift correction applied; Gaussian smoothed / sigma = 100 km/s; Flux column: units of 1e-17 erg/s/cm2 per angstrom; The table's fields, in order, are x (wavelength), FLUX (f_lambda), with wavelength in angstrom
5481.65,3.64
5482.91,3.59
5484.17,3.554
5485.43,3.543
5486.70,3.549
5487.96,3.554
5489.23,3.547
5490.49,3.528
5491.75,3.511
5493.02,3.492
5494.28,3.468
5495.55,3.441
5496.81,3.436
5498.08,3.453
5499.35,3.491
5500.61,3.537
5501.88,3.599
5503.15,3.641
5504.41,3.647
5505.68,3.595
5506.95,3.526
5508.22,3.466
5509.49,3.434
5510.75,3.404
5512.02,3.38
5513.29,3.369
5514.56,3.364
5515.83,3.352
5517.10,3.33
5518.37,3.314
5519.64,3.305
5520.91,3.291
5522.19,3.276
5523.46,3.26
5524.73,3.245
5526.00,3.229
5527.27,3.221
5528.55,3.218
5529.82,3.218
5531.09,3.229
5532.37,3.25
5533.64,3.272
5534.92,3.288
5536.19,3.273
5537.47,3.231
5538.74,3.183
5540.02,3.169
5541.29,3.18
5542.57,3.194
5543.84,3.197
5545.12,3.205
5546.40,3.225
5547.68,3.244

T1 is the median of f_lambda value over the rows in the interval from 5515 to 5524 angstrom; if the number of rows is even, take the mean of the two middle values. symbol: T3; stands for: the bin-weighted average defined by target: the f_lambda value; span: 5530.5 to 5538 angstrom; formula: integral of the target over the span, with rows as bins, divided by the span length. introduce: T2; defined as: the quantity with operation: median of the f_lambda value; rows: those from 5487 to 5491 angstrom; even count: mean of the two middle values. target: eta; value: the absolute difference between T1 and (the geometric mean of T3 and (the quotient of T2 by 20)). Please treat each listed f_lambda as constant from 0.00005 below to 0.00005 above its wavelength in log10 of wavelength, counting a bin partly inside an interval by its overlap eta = 2.55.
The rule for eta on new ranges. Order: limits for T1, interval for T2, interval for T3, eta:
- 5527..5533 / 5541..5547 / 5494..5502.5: 2.47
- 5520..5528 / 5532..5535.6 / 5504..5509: 2.49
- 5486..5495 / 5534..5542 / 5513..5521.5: 2.80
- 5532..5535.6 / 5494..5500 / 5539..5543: 2.53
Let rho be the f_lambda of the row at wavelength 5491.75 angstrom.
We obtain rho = 3.511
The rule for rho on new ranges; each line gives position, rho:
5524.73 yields 3.245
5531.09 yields 3.229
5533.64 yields 3.272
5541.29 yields 3.18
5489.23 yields 3.547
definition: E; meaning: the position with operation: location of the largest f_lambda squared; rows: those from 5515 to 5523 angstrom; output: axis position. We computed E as 5515.83 angstrom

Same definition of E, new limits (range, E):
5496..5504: 5503.15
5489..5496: 5489.23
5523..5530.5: 5523.46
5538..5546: 5545.12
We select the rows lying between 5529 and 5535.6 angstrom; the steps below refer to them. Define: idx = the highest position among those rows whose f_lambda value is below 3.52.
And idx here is 5534.92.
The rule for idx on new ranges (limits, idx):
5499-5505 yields 5499.35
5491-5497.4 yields 5496.81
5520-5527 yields 5526.00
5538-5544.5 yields 5543.84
